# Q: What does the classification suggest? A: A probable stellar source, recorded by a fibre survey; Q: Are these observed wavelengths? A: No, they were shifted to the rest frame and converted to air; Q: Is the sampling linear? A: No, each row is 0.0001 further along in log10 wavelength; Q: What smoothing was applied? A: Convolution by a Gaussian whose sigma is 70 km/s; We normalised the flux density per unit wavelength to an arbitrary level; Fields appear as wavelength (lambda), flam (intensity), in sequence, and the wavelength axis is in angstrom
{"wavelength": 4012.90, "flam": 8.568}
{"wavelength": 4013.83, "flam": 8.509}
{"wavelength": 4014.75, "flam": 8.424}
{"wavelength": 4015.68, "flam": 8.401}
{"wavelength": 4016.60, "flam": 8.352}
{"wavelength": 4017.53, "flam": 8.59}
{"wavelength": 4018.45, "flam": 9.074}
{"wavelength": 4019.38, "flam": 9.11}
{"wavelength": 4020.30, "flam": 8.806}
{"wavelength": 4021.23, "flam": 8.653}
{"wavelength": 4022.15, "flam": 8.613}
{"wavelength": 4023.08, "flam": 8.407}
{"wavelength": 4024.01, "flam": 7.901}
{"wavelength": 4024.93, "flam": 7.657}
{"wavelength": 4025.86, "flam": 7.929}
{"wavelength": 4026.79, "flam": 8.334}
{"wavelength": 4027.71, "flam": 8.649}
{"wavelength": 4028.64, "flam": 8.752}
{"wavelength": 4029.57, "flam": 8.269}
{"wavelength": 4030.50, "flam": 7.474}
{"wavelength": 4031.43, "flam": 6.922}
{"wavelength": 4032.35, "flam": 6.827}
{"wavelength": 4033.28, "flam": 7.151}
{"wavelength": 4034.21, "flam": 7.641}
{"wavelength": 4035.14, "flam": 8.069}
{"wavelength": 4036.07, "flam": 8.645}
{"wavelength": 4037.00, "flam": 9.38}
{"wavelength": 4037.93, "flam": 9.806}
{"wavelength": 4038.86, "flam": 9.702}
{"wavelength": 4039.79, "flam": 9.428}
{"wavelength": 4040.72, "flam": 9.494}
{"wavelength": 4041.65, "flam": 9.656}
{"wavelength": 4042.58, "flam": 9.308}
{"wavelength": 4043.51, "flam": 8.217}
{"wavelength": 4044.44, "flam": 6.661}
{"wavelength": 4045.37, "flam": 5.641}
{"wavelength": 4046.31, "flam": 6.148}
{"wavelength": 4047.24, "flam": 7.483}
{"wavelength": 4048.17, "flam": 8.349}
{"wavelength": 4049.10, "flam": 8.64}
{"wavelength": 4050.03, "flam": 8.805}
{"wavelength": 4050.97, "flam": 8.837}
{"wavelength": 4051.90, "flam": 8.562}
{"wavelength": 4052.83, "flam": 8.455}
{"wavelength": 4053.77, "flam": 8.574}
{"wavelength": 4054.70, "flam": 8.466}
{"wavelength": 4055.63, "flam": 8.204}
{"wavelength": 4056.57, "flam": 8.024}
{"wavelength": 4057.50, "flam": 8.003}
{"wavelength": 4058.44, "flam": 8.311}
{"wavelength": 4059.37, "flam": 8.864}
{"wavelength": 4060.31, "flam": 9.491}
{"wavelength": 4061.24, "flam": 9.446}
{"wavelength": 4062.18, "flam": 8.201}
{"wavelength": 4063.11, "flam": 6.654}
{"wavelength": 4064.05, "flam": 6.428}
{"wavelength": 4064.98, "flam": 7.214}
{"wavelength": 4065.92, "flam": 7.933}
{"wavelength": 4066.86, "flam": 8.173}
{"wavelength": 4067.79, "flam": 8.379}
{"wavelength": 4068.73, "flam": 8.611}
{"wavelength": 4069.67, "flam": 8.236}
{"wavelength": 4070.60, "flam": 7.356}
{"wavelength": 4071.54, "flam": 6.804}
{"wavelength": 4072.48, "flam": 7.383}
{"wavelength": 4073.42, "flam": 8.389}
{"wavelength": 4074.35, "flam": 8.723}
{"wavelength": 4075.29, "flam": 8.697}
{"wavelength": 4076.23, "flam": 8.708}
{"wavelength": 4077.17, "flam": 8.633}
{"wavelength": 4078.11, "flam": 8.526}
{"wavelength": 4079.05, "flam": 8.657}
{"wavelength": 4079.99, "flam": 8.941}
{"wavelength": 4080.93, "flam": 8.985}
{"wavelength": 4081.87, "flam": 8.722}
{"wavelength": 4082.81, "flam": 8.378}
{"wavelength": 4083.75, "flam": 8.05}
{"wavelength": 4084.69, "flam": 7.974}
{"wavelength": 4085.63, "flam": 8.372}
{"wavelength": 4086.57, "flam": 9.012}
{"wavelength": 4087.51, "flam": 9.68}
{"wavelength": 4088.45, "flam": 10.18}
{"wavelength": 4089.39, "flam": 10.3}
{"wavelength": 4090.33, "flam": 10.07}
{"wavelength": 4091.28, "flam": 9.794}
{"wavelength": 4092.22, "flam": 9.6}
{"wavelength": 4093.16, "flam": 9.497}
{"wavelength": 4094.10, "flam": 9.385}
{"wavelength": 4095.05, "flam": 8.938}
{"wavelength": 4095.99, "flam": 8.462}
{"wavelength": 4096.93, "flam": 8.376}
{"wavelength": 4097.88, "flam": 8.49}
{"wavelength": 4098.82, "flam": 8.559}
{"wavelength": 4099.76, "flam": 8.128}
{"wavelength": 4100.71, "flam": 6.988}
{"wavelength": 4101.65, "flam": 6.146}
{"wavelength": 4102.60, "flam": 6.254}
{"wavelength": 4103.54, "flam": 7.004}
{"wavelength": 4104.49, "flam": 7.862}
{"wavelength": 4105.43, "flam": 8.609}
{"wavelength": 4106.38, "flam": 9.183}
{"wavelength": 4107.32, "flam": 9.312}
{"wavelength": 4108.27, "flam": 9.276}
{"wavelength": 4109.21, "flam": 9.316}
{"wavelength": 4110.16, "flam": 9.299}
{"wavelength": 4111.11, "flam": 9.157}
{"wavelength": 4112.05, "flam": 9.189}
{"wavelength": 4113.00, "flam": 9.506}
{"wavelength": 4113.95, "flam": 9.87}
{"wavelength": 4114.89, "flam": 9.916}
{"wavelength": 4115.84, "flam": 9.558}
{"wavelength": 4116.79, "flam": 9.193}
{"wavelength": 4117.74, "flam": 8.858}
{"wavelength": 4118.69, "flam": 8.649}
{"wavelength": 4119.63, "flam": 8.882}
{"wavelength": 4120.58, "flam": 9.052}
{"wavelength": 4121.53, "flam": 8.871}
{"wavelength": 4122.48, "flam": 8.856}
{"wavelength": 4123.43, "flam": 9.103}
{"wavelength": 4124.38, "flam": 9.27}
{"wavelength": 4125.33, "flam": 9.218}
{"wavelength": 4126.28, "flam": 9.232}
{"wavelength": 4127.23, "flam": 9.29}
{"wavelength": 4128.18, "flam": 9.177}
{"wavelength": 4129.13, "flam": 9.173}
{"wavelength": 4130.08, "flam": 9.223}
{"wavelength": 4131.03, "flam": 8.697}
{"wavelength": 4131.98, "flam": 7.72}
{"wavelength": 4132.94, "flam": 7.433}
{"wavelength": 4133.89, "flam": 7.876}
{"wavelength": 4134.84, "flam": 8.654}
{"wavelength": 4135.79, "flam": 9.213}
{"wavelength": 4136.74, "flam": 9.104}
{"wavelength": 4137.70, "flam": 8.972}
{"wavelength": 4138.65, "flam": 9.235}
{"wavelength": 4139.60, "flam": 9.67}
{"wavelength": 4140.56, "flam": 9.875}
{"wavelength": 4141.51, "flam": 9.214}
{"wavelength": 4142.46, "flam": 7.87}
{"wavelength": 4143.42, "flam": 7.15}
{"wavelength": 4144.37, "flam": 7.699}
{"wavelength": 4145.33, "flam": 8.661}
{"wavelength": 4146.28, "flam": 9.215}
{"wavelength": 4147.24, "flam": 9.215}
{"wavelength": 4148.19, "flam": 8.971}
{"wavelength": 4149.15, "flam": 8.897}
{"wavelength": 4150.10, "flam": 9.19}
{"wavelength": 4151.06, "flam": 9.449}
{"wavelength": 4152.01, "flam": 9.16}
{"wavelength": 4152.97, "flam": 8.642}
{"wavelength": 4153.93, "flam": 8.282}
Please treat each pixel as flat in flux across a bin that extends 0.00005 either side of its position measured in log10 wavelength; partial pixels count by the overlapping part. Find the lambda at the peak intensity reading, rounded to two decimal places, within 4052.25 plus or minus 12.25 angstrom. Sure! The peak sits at 4041.65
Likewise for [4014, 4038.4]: 4037.93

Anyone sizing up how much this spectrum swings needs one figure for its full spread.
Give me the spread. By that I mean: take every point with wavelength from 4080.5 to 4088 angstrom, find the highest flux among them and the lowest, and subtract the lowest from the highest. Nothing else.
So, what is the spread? 1.7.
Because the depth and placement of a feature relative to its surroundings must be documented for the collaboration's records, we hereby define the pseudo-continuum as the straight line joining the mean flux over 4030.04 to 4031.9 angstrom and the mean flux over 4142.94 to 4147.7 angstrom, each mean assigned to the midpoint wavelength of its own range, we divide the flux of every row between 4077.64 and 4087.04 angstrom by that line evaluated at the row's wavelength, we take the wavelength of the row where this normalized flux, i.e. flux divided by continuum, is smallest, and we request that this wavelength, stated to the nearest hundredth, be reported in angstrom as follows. 4084.69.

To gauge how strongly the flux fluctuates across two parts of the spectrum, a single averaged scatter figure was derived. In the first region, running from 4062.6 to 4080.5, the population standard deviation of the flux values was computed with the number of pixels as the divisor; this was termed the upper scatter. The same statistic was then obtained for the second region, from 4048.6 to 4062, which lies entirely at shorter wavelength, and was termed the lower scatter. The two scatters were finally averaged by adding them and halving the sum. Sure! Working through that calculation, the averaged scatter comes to 0.60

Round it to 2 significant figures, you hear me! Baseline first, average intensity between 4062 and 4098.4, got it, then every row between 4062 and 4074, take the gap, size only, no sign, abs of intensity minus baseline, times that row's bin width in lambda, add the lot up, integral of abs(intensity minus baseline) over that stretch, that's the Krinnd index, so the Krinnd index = 11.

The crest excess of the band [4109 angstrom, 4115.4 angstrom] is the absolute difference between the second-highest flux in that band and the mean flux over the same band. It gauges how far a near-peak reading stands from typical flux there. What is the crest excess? 0.4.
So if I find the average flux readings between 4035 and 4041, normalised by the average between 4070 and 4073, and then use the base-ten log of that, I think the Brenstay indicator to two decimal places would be 0.11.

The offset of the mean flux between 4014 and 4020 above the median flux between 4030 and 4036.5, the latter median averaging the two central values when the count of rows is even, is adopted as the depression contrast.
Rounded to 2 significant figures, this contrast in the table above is 1.2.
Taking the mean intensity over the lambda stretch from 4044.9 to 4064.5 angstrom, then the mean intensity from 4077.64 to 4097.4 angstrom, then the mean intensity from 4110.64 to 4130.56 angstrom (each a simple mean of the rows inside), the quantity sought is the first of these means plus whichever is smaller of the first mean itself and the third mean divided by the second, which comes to 9.09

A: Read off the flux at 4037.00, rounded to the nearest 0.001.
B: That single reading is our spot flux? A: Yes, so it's 9.380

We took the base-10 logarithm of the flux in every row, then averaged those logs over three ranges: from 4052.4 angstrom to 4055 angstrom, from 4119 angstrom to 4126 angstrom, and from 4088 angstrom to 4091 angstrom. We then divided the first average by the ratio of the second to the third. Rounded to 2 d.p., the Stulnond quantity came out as 0.98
